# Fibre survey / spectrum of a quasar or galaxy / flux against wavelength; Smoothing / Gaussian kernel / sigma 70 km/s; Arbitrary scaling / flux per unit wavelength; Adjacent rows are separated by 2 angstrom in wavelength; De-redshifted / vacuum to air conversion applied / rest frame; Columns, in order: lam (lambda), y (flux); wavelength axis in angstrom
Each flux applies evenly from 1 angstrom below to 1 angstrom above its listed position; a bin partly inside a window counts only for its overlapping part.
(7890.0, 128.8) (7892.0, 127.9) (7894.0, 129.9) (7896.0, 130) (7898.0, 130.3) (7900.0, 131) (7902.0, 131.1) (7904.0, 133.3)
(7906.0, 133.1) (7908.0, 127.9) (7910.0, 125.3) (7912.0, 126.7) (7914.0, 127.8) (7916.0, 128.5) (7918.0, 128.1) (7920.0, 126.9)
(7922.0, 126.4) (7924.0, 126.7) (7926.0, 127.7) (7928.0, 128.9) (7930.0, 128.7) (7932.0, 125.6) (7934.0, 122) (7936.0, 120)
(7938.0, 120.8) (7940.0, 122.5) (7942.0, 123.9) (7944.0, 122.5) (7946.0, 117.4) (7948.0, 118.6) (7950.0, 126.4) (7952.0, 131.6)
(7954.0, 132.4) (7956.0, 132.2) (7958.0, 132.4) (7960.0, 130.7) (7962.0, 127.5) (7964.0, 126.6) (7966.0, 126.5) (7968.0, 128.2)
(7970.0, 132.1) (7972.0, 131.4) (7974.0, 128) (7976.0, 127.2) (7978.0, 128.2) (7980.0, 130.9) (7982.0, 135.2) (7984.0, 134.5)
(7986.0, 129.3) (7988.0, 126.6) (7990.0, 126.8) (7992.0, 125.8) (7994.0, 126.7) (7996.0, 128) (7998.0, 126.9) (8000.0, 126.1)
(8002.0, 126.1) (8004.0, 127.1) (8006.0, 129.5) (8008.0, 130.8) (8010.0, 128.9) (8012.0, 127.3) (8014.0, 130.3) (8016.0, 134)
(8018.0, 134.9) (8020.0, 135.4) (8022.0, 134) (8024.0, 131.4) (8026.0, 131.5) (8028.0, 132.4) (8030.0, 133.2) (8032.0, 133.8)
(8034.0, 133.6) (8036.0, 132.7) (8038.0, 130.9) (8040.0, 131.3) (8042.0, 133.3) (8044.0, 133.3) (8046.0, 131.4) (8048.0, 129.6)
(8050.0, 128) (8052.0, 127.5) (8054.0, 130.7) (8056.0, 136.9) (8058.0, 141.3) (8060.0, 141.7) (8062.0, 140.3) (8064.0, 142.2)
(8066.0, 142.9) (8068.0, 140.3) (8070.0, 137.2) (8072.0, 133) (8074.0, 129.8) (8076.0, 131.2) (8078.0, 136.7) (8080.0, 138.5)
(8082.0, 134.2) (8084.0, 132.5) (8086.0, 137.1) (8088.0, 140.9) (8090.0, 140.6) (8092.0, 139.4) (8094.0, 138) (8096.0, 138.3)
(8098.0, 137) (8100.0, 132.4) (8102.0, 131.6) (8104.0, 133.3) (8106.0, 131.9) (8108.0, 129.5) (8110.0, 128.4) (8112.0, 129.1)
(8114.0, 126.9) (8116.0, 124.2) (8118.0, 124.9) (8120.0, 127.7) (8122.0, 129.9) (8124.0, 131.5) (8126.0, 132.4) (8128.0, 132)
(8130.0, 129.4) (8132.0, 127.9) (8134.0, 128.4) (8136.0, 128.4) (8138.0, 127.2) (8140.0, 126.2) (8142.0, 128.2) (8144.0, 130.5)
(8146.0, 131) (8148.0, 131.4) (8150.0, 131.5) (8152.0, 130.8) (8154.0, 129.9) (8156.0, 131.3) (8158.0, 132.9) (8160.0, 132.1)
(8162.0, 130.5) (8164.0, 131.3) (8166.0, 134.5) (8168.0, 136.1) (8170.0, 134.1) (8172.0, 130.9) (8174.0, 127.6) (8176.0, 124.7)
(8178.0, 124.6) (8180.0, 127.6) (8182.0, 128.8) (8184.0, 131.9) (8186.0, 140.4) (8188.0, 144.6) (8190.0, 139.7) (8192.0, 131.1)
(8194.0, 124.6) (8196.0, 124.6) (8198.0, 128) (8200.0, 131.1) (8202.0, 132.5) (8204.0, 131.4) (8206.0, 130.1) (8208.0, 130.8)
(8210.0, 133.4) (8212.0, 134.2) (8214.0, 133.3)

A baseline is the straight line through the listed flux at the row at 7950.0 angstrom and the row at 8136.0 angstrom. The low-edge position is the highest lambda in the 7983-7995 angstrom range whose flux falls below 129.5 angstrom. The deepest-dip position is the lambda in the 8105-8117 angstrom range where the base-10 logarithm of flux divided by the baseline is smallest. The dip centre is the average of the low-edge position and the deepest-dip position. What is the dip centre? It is 8055 angstrom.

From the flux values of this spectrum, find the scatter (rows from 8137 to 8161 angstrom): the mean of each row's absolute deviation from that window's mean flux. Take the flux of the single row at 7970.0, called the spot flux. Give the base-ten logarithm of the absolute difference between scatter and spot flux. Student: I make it 2.12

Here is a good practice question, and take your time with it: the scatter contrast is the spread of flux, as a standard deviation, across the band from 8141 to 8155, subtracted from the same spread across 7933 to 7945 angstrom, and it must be 0.2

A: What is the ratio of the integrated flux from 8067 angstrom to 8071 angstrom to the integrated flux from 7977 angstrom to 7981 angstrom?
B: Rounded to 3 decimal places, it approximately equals 1.071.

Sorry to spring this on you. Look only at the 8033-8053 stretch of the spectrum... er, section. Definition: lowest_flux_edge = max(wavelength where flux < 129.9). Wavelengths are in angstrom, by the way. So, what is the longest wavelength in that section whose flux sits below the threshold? 8052.0 angstrom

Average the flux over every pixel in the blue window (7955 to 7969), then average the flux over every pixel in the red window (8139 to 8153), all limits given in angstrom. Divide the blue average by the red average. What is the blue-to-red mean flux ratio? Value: 0.99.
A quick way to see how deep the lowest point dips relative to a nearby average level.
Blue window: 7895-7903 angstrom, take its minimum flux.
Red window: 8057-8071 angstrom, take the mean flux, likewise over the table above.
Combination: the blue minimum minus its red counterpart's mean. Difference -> -11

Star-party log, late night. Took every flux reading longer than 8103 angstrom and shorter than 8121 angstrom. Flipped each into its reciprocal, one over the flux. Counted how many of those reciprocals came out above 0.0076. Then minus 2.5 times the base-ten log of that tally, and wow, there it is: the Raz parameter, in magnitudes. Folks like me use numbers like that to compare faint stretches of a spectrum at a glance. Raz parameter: -2.1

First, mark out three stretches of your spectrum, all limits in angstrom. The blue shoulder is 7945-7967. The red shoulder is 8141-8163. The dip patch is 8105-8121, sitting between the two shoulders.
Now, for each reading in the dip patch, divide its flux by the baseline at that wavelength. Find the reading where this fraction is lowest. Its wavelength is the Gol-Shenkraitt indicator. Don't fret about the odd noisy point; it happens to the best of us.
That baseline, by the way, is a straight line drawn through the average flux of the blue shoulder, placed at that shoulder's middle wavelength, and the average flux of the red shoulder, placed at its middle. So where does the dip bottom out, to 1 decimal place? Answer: 8116.0 angstrom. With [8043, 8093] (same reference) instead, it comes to 8052.0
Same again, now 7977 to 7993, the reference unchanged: 7992.0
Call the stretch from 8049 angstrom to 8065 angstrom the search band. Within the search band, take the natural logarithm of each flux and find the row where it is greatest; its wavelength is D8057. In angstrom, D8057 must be 8064.0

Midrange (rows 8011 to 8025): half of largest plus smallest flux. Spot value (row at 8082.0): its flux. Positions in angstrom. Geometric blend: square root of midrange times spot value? 133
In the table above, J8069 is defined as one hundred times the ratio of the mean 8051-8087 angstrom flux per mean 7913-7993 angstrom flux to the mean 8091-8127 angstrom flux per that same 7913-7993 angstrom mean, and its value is 104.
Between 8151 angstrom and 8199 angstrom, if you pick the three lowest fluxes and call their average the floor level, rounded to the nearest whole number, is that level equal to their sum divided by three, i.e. 125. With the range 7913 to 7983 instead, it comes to 119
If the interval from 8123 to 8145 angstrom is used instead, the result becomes 127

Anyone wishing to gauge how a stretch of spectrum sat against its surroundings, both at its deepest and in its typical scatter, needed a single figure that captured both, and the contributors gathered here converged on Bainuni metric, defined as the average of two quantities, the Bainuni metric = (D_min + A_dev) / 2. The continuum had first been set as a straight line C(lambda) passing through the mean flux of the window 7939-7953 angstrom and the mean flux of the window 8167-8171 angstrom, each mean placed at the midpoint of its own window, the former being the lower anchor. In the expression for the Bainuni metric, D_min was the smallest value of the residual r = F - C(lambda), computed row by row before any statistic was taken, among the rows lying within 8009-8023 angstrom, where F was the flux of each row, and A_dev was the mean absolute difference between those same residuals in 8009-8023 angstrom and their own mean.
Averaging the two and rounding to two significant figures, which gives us 1.6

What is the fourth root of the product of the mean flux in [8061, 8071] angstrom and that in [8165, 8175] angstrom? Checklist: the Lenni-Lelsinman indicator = 11.7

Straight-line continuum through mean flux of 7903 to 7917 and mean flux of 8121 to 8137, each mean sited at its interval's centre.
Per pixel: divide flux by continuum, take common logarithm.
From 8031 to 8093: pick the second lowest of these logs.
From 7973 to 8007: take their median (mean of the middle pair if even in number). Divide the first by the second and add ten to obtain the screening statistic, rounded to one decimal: 10.8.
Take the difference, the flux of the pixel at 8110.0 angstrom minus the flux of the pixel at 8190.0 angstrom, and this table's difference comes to -11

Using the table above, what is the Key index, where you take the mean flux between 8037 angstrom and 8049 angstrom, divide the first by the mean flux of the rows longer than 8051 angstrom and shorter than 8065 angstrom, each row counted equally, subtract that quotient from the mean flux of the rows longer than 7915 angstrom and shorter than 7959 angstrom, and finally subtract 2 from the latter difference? 123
